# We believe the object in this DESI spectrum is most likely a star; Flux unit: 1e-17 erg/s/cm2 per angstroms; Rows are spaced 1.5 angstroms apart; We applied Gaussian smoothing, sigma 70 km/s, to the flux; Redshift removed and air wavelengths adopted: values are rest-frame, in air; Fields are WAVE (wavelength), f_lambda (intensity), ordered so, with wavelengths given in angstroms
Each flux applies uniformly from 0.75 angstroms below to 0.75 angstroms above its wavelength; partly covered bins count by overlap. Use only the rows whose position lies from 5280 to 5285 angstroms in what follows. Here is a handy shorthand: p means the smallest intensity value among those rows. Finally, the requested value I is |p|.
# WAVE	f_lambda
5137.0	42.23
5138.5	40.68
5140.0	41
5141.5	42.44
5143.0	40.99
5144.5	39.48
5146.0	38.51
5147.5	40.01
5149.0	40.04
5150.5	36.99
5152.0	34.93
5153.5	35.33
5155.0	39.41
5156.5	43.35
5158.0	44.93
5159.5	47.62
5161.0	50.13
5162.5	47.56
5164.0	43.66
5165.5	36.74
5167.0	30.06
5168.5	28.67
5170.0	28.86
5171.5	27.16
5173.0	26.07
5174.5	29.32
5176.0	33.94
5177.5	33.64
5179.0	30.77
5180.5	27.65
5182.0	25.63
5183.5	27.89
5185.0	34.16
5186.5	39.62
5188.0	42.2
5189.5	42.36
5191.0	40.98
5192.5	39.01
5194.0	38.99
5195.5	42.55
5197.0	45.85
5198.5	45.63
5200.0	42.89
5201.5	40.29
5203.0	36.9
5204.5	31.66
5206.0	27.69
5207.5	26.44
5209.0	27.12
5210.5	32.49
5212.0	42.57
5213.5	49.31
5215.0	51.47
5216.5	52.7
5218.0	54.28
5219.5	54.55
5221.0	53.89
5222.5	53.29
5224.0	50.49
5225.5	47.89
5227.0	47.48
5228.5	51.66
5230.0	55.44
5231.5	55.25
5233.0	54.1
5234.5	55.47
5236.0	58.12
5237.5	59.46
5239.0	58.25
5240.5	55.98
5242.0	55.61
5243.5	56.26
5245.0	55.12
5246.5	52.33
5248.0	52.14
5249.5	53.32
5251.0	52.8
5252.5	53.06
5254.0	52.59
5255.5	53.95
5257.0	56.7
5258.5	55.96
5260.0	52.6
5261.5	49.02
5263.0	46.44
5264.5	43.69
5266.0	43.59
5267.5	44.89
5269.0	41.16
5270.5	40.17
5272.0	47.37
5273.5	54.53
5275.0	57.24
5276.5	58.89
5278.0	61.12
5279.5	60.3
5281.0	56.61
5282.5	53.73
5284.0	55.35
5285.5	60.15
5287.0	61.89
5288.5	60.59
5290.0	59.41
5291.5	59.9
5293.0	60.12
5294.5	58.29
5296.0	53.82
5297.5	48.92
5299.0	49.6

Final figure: 54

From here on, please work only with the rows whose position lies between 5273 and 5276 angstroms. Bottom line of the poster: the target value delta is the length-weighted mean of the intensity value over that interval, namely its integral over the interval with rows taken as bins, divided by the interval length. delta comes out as 56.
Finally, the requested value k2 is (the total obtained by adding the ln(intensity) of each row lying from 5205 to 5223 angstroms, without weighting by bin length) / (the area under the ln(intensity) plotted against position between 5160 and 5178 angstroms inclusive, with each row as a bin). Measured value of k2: 0.71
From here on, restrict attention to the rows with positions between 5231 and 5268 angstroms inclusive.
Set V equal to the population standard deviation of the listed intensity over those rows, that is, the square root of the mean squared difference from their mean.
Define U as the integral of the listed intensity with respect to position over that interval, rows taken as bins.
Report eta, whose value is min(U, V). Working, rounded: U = 1965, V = 4.3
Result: 4.3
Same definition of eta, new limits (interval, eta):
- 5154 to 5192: 7.6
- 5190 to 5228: 8.7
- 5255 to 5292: 6.7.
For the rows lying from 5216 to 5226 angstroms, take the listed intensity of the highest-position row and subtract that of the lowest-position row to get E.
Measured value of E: -5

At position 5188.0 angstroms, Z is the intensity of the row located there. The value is 42.2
